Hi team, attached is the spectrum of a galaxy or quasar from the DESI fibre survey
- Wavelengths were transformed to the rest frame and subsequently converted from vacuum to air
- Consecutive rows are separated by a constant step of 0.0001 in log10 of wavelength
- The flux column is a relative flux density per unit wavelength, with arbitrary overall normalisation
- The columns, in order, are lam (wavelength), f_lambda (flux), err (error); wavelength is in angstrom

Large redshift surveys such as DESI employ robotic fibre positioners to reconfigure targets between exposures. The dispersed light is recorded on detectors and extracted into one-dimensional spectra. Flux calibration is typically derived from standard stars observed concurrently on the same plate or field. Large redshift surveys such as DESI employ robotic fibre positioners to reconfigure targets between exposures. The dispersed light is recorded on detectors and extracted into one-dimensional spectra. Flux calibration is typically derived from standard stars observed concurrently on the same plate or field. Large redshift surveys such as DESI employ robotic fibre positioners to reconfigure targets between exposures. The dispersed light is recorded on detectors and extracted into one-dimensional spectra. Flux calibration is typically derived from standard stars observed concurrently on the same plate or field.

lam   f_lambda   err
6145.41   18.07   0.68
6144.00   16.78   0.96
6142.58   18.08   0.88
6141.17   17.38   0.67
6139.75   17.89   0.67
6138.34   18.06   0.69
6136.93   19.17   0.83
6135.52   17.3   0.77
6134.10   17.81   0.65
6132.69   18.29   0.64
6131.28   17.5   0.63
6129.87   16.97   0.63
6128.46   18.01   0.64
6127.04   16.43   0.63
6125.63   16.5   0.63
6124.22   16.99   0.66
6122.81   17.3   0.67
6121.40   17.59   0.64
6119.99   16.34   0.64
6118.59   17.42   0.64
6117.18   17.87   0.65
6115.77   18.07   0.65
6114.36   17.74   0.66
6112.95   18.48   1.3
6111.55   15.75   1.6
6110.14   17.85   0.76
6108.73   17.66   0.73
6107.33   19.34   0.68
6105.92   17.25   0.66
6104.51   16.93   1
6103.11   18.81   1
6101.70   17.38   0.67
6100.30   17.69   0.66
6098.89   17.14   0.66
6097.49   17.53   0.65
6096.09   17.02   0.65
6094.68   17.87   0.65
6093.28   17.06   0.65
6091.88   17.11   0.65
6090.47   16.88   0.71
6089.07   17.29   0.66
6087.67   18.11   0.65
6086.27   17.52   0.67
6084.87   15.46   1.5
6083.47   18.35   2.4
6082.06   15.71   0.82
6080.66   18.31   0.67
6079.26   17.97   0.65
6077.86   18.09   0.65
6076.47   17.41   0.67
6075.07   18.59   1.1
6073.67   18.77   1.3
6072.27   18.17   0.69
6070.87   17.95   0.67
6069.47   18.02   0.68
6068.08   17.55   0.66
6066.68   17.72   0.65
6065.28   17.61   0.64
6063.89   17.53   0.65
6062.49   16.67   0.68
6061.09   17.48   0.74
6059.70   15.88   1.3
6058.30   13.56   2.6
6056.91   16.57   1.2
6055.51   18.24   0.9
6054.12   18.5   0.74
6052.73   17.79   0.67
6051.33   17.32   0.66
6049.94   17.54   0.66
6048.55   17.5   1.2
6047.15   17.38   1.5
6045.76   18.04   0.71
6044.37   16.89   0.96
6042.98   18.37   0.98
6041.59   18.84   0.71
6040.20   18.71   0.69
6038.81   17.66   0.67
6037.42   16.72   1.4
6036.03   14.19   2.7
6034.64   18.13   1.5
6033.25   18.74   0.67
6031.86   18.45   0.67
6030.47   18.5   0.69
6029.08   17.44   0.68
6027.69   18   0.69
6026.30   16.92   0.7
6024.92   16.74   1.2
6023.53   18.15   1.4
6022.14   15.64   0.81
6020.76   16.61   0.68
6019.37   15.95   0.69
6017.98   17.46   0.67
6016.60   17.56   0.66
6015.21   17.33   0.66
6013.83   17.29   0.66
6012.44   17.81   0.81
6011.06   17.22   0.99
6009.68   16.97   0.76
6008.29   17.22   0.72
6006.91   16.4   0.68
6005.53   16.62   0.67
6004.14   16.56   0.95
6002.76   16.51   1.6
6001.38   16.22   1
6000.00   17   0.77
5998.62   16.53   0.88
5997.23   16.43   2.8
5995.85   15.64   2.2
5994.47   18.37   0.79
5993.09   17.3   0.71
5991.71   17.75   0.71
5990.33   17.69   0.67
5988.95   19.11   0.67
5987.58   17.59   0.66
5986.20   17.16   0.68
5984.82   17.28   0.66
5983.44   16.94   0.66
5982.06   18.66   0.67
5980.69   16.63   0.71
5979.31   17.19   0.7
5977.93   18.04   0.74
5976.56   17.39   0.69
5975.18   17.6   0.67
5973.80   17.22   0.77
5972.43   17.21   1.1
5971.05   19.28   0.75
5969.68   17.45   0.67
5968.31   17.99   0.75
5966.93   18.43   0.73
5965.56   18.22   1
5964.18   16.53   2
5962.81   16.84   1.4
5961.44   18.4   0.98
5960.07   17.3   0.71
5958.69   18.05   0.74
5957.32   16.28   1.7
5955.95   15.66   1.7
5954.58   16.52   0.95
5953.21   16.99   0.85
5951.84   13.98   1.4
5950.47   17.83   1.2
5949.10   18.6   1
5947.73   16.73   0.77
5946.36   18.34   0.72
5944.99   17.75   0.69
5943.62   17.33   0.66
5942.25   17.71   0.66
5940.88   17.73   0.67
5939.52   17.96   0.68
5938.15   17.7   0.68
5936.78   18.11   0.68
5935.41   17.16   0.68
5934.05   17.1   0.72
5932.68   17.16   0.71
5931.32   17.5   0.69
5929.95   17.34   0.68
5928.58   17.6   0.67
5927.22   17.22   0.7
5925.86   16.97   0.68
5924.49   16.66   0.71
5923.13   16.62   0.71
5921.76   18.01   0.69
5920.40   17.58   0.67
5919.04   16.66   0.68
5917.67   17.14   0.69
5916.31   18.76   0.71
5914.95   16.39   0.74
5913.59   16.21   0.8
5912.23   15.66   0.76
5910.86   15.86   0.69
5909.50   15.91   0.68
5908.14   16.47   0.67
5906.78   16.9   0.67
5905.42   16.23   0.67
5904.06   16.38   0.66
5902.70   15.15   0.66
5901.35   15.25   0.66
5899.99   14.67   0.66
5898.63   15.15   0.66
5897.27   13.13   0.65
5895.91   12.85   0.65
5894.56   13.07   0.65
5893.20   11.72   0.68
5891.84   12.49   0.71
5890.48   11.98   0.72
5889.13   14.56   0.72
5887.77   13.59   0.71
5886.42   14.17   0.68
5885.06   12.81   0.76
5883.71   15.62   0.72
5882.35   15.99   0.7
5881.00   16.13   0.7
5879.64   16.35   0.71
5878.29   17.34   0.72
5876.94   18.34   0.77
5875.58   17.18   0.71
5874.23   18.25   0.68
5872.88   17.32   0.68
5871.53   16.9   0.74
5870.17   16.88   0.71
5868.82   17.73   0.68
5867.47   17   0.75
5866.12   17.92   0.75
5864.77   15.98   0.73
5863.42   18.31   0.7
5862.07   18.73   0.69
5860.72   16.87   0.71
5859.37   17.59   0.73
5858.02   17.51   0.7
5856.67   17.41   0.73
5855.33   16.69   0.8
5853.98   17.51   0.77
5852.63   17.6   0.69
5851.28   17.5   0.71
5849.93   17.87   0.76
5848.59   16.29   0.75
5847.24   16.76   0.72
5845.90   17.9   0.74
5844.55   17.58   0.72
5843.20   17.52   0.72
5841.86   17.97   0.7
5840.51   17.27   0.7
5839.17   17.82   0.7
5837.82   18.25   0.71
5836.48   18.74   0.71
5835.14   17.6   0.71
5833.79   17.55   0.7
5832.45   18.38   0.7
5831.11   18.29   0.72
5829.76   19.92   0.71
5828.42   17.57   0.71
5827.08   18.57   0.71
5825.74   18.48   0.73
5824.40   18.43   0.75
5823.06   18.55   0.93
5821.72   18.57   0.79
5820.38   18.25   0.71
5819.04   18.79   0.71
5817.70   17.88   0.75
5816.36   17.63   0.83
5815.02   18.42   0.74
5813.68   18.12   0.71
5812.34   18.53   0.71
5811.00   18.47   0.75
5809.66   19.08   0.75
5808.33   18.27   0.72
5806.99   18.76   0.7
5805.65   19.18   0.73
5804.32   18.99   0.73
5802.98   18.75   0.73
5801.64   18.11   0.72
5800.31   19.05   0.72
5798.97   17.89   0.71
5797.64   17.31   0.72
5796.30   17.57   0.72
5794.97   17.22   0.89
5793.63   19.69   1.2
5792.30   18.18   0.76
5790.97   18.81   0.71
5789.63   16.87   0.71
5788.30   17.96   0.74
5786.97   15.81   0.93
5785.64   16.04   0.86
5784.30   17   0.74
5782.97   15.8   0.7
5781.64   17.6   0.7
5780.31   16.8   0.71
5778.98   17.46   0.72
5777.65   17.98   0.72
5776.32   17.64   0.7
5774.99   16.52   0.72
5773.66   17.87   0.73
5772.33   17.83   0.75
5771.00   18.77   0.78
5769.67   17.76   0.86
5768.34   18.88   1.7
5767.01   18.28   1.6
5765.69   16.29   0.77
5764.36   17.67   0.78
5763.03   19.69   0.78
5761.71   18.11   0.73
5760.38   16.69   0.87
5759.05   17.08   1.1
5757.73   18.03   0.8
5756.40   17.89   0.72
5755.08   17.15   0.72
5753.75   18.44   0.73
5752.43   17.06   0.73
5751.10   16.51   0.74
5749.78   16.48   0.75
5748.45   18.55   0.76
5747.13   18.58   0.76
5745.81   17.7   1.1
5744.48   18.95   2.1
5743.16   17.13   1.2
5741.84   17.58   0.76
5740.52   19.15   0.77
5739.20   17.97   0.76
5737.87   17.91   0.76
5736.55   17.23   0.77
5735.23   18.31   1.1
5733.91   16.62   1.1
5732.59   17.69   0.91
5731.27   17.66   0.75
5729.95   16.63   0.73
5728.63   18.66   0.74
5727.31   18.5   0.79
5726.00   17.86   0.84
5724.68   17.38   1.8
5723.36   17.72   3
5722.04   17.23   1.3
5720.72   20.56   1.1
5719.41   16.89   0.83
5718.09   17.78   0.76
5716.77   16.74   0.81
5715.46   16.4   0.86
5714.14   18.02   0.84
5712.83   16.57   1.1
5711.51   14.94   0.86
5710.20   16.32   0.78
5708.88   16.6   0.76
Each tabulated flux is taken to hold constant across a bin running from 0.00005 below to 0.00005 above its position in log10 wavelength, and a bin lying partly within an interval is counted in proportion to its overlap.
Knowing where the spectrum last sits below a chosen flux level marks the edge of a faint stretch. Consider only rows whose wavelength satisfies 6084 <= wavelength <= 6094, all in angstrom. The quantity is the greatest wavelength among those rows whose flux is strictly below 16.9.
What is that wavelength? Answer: 6090.47 angstrom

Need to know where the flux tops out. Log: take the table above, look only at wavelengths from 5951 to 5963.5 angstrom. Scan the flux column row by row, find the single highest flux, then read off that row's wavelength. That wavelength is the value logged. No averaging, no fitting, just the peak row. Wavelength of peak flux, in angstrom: 5961.44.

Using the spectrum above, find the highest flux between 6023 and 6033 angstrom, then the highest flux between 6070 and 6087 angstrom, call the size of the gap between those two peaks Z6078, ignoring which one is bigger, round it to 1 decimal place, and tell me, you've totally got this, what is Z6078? 0.3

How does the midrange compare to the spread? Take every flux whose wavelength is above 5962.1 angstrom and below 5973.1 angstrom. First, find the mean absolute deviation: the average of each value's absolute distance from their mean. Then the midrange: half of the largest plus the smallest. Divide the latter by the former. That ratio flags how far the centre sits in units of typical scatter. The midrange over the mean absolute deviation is 24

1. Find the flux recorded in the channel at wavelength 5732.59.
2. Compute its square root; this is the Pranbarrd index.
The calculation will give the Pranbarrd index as 4.21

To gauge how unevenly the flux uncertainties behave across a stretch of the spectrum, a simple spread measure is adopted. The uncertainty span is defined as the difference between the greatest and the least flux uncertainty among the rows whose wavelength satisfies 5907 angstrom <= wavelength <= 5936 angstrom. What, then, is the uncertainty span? 0.1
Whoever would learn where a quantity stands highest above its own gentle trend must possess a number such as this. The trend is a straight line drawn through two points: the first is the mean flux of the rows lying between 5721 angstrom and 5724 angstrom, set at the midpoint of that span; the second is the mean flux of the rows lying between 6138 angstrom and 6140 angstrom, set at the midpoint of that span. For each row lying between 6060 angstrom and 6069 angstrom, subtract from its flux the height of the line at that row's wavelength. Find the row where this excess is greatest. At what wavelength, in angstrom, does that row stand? 6066.68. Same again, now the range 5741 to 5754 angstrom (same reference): 5744.48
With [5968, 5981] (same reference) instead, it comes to 5971.05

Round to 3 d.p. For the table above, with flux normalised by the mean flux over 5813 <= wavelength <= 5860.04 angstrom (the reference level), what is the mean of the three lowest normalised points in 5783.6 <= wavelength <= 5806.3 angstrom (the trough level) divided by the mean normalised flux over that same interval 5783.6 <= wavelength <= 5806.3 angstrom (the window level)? 0.907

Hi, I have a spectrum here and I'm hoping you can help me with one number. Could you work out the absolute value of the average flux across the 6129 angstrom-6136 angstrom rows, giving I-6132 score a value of 17.6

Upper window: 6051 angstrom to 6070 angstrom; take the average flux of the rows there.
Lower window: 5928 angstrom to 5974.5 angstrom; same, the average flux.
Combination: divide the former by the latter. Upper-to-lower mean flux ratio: 0.99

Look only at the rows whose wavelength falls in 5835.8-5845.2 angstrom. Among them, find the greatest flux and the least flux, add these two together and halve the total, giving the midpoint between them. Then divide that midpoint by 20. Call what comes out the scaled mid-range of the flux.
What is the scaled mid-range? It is 0.900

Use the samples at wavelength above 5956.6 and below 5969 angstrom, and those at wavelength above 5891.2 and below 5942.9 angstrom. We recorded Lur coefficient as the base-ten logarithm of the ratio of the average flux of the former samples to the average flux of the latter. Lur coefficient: 0.033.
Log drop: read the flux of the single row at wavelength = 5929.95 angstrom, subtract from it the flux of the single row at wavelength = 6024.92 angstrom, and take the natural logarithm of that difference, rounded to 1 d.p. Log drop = -0.5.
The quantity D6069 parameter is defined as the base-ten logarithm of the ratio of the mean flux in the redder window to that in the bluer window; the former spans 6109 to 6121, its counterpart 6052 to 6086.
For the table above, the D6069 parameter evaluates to 0.00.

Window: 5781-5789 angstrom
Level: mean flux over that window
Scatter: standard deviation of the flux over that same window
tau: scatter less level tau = -15.8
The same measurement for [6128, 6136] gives -17.2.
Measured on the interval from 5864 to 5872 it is -16.4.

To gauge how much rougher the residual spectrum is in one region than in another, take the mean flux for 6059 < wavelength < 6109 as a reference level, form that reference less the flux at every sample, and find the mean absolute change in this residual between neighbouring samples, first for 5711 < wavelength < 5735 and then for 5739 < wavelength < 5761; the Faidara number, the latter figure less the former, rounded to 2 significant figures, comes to -0.27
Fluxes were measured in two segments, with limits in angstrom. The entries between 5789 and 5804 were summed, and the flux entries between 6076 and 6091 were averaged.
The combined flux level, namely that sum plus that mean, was 217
